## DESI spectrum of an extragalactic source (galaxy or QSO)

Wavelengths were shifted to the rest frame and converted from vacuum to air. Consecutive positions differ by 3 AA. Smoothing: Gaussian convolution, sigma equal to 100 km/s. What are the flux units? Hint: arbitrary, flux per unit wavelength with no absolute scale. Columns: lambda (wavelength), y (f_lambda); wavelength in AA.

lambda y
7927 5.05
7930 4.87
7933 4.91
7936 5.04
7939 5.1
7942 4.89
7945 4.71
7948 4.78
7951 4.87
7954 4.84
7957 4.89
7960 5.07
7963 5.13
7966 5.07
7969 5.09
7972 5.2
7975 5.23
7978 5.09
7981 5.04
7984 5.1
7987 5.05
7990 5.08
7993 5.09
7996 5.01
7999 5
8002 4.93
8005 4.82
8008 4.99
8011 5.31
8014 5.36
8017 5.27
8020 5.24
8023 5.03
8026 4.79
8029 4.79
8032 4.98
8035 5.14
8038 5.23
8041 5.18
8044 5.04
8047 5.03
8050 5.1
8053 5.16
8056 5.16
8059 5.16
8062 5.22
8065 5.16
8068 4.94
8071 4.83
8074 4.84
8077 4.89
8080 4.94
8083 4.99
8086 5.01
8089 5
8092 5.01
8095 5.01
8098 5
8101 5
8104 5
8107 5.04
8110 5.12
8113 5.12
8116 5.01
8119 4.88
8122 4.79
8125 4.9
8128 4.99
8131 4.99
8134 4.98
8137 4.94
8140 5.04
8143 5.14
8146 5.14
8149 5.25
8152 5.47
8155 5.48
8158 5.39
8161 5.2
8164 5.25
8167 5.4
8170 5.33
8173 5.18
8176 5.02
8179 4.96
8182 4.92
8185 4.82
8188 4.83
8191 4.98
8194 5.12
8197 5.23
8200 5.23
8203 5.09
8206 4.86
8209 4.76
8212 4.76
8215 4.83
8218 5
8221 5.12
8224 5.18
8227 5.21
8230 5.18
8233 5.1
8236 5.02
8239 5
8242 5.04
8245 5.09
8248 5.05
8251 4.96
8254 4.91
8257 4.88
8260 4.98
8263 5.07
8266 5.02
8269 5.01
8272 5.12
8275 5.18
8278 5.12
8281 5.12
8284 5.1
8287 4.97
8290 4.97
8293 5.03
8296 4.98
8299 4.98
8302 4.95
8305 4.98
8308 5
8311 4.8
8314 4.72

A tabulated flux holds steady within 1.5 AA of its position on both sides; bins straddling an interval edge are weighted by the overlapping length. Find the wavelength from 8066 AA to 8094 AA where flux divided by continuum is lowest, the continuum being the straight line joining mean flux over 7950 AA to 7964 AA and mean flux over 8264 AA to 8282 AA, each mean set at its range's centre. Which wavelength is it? 8071 AA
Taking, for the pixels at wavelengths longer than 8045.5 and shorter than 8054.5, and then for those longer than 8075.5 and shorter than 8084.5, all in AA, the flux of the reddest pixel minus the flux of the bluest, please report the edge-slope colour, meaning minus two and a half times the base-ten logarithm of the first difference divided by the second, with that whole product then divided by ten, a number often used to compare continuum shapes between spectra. -0.03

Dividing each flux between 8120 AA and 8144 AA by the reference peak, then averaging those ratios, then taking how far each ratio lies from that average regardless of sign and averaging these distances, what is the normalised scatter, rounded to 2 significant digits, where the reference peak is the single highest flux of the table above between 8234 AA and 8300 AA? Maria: 0.014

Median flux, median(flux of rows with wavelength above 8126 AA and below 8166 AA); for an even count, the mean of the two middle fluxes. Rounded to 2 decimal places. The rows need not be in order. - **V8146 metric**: 5.14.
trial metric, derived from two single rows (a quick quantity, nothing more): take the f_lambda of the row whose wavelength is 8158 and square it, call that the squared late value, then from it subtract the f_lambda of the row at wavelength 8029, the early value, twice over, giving 19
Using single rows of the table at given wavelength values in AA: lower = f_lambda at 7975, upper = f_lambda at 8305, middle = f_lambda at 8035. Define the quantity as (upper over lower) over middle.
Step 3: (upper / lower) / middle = 0.185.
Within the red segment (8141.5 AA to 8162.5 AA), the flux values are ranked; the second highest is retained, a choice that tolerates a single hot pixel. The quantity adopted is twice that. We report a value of 10.9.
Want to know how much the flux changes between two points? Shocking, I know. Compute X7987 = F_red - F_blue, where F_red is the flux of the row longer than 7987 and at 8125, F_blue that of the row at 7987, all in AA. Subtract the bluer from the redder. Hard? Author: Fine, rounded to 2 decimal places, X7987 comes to -0.15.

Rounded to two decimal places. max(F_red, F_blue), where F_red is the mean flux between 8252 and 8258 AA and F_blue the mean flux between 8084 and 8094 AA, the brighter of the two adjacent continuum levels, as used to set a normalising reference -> 5.01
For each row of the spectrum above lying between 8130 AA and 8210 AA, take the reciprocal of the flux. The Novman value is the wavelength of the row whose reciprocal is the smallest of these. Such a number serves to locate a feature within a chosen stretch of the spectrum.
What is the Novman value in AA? 8155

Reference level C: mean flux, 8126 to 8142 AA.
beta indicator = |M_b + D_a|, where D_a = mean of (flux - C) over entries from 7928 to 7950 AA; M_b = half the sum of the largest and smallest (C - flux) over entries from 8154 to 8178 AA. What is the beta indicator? 0.35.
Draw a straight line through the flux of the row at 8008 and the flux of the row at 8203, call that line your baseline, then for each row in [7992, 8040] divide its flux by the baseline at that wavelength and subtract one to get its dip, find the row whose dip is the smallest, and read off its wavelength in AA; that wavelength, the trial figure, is 8029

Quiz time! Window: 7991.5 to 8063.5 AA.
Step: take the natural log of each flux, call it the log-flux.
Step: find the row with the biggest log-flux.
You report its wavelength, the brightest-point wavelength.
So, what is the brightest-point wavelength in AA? 8014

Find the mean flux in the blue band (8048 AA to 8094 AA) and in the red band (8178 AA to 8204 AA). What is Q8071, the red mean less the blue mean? -0.01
